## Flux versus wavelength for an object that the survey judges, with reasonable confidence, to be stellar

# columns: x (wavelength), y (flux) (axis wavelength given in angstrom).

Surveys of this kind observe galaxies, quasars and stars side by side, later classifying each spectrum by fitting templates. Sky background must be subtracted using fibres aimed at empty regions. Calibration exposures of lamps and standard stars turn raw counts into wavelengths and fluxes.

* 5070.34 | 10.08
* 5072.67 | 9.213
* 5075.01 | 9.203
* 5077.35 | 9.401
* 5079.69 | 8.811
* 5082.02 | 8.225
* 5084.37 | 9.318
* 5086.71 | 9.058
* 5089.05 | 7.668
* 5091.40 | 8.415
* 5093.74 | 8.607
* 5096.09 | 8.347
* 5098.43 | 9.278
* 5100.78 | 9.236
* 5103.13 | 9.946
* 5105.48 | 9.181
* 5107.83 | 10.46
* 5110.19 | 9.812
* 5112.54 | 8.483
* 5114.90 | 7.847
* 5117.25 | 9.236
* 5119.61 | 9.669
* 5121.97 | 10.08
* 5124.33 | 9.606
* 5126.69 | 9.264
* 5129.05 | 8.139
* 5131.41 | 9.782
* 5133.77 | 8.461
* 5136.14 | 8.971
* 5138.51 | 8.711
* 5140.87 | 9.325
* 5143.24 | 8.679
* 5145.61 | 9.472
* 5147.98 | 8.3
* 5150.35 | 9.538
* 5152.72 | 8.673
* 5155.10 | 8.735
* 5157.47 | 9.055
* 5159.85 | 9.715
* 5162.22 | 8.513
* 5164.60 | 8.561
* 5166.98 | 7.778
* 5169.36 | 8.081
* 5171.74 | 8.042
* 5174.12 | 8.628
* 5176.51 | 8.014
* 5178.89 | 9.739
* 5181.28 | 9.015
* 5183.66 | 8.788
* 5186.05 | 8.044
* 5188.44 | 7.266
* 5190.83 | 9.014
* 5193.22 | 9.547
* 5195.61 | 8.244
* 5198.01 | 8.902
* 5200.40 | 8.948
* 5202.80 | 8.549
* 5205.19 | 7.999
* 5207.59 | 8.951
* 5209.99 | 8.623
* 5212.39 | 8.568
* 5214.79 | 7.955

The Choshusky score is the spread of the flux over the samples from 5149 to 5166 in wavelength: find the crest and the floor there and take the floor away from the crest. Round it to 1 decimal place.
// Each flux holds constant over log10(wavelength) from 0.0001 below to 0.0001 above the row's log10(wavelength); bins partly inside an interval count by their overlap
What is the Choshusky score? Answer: 1.2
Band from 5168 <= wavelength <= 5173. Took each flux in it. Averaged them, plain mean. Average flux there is 8.1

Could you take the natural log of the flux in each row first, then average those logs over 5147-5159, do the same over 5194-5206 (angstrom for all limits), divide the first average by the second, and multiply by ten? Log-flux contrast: 10.2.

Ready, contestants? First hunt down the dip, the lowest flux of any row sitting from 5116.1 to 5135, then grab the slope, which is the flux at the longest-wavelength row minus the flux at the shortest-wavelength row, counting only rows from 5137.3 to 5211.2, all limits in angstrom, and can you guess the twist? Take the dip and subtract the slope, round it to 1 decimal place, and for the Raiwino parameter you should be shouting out 8.2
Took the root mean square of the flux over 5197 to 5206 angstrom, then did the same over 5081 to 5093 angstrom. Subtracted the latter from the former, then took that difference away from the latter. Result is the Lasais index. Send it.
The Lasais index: 8.5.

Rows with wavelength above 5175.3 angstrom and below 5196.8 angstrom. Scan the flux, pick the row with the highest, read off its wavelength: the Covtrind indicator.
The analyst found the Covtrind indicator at 5178.89 angstrom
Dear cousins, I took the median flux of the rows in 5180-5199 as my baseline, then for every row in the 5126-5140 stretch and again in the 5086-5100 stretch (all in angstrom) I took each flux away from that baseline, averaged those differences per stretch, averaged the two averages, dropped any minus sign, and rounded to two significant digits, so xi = 0.12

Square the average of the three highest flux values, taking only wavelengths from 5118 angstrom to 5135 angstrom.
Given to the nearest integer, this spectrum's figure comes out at 97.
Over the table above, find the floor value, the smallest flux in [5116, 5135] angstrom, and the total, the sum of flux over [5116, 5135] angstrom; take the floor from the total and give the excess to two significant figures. 66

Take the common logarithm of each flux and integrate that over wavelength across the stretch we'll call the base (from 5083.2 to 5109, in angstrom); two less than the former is 23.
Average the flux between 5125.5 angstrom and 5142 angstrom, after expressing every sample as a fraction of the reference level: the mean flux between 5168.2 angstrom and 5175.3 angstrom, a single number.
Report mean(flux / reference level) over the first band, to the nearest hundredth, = 1.08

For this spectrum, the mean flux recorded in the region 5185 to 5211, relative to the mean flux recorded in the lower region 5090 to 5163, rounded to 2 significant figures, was 0.94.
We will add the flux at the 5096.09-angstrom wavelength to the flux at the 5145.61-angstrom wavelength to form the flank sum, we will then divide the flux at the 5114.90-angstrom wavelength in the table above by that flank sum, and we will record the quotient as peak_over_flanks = 0.44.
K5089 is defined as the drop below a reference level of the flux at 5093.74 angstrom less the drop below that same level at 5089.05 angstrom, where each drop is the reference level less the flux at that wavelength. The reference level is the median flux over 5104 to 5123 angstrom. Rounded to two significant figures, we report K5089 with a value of -0.94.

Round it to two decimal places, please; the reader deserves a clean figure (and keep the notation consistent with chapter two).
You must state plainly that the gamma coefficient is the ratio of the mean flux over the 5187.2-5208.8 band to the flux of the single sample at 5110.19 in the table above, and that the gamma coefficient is 0.88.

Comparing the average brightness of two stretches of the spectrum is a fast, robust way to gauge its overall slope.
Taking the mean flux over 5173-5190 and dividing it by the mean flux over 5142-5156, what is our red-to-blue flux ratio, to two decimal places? 0.96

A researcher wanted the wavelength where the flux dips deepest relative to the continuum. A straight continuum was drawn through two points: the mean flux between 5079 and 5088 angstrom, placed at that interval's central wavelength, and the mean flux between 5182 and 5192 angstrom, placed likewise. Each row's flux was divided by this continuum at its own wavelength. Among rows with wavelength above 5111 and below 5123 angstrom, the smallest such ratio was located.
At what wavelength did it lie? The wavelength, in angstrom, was 5114.90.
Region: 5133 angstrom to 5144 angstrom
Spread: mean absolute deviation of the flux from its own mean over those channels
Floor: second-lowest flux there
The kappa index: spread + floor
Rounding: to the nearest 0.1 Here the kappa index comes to 8.9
